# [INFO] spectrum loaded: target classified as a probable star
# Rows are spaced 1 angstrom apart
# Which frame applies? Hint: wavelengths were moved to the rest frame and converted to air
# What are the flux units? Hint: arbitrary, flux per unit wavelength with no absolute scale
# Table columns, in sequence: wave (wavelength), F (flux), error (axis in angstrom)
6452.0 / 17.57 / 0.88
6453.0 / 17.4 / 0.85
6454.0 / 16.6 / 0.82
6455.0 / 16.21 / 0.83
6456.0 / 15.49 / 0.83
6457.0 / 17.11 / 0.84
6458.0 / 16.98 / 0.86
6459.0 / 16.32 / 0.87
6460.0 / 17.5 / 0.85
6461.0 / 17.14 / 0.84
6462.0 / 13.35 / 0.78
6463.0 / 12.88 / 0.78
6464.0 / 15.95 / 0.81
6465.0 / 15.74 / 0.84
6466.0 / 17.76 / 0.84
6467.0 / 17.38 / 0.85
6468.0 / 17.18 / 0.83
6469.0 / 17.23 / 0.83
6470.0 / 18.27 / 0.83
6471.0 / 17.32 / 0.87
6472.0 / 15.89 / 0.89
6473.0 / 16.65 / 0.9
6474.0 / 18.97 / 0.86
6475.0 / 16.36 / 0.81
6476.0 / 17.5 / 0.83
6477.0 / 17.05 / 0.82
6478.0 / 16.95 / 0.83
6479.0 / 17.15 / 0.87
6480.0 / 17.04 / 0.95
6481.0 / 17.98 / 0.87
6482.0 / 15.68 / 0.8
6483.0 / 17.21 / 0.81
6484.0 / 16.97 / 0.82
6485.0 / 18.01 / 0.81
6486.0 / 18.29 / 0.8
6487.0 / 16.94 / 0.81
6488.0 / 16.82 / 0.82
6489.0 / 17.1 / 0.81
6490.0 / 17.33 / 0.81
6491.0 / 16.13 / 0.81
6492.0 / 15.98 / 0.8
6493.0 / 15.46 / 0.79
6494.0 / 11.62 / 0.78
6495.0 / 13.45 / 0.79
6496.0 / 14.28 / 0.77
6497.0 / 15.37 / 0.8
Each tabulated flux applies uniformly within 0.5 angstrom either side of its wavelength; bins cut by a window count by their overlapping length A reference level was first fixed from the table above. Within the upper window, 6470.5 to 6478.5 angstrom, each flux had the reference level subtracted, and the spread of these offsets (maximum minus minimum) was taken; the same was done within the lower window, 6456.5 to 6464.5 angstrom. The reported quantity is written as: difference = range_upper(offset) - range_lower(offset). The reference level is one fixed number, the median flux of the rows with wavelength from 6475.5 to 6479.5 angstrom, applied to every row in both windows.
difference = -2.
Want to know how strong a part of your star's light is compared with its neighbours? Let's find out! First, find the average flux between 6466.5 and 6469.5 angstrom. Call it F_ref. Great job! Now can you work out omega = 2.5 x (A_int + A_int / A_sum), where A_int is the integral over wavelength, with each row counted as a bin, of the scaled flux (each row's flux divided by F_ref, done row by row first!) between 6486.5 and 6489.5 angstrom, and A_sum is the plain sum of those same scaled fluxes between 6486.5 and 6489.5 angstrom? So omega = 10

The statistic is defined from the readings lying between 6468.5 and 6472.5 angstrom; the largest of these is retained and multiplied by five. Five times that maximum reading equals 91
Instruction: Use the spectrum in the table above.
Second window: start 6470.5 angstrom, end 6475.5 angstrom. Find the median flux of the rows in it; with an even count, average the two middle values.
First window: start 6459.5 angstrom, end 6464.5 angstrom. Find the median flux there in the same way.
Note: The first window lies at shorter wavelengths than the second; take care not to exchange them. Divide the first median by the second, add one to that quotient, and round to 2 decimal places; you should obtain 1.96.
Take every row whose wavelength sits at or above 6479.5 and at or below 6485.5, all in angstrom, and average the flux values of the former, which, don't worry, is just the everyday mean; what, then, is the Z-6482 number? 17.1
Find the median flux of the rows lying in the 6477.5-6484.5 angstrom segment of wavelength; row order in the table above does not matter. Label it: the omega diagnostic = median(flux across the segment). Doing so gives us 17.0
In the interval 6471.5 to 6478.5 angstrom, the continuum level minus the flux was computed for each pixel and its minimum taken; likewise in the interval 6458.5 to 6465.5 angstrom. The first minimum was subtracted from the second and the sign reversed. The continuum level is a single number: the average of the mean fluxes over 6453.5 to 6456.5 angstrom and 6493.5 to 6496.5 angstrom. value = -1.5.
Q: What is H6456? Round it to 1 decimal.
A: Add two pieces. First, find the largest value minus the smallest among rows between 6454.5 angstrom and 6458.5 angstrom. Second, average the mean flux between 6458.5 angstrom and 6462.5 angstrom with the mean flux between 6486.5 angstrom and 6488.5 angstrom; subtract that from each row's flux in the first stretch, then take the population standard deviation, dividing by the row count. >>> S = 2.3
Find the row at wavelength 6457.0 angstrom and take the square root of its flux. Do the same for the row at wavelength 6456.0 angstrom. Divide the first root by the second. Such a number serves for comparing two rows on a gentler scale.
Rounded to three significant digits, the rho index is 1.05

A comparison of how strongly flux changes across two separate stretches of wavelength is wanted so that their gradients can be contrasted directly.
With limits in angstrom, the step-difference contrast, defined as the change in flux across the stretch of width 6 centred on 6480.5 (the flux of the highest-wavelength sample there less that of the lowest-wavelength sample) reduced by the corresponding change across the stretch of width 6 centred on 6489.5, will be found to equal 1.2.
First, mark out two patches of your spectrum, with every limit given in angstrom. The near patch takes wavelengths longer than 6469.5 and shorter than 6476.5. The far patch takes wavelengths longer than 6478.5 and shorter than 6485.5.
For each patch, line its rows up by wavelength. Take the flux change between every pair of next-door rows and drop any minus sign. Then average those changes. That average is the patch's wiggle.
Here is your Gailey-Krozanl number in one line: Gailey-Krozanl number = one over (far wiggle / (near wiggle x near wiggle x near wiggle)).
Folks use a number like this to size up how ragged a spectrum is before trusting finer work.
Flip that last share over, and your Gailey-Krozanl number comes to 3.52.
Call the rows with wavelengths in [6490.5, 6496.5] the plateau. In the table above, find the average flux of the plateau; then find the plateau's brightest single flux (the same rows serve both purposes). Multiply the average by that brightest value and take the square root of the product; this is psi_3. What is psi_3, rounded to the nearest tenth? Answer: 15.3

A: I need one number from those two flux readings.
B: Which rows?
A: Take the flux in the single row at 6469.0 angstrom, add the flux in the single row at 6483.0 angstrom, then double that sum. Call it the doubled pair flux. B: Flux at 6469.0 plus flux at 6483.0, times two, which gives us 69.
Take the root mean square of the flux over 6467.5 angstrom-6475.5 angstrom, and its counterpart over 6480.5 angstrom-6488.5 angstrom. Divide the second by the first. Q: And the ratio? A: 1.00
